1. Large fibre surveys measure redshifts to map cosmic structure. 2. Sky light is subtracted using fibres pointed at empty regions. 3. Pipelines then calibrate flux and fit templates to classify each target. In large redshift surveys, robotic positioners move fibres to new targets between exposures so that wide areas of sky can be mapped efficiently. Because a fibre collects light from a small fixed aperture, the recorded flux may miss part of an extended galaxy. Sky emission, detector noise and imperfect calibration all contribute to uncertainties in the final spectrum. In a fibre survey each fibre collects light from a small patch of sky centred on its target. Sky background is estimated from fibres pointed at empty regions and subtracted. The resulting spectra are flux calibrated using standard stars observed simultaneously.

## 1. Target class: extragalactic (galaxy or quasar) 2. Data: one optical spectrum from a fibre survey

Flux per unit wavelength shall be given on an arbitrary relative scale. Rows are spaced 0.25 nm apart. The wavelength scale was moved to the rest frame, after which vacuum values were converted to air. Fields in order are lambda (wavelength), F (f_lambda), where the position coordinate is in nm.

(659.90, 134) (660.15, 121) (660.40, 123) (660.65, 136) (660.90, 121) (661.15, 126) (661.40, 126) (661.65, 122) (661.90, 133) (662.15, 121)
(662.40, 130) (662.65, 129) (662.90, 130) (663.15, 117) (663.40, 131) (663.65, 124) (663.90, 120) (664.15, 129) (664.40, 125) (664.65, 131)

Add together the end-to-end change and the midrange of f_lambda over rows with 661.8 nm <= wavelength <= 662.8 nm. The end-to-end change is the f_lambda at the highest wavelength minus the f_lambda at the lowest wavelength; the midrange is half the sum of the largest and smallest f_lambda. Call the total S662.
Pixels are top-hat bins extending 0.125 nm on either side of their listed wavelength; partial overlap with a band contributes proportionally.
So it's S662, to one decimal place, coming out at 123.0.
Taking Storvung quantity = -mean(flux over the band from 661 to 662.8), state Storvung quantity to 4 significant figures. -126.7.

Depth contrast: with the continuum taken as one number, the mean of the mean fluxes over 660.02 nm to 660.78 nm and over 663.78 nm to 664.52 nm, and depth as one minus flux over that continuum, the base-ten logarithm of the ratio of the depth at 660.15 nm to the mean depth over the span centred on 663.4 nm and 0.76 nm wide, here 0.45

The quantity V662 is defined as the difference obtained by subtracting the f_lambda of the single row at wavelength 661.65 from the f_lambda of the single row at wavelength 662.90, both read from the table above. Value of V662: 8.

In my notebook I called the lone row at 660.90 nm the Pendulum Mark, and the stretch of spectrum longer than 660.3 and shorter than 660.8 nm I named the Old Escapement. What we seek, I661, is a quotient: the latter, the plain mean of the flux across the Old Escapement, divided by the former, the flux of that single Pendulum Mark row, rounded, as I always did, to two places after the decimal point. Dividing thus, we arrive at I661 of 1.07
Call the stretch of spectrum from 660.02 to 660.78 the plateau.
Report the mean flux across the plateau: 127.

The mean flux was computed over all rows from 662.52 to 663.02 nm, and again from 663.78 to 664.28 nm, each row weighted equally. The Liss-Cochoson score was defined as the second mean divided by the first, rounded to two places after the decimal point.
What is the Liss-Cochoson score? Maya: 0.96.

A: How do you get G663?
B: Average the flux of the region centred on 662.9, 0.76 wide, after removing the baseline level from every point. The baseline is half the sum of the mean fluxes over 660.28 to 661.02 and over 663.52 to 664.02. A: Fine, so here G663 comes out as 1.0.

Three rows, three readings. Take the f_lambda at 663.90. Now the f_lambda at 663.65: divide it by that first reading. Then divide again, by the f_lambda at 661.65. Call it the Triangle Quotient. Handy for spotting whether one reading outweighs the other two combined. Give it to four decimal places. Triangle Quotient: 0.0085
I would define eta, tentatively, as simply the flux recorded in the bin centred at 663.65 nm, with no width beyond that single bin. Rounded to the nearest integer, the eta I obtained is 124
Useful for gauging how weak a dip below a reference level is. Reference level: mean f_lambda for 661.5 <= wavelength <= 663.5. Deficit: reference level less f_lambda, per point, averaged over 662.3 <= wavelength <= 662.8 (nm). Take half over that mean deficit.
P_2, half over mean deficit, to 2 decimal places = -0.17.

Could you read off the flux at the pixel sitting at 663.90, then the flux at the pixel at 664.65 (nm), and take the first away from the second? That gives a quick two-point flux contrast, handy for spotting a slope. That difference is 11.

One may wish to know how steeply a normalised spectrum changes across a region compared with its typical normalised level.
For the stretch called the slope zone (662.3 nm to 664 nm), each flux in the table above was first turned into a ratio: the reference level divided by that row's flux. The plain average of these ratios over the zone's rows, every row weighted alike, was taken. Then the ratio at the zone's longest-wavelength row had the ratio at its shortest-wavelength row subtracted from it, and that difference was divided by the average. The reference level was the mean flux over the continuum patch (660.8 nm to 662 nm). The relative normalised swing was 0.081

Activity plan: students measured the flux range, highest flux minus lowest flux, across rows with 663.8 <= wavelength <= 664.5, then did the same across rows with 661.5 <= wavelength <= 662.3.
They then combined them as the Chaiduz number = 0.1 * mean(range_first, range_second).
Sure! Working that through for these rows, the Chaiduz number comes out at 1.05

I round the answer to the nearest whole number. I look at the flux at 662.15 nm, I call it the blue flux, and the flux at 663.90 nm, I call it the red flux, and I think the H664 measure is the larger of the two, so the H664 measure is 121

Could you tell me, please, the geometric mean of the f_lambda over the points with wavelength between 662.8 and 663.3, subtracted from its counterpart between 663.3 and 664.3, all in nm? 3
